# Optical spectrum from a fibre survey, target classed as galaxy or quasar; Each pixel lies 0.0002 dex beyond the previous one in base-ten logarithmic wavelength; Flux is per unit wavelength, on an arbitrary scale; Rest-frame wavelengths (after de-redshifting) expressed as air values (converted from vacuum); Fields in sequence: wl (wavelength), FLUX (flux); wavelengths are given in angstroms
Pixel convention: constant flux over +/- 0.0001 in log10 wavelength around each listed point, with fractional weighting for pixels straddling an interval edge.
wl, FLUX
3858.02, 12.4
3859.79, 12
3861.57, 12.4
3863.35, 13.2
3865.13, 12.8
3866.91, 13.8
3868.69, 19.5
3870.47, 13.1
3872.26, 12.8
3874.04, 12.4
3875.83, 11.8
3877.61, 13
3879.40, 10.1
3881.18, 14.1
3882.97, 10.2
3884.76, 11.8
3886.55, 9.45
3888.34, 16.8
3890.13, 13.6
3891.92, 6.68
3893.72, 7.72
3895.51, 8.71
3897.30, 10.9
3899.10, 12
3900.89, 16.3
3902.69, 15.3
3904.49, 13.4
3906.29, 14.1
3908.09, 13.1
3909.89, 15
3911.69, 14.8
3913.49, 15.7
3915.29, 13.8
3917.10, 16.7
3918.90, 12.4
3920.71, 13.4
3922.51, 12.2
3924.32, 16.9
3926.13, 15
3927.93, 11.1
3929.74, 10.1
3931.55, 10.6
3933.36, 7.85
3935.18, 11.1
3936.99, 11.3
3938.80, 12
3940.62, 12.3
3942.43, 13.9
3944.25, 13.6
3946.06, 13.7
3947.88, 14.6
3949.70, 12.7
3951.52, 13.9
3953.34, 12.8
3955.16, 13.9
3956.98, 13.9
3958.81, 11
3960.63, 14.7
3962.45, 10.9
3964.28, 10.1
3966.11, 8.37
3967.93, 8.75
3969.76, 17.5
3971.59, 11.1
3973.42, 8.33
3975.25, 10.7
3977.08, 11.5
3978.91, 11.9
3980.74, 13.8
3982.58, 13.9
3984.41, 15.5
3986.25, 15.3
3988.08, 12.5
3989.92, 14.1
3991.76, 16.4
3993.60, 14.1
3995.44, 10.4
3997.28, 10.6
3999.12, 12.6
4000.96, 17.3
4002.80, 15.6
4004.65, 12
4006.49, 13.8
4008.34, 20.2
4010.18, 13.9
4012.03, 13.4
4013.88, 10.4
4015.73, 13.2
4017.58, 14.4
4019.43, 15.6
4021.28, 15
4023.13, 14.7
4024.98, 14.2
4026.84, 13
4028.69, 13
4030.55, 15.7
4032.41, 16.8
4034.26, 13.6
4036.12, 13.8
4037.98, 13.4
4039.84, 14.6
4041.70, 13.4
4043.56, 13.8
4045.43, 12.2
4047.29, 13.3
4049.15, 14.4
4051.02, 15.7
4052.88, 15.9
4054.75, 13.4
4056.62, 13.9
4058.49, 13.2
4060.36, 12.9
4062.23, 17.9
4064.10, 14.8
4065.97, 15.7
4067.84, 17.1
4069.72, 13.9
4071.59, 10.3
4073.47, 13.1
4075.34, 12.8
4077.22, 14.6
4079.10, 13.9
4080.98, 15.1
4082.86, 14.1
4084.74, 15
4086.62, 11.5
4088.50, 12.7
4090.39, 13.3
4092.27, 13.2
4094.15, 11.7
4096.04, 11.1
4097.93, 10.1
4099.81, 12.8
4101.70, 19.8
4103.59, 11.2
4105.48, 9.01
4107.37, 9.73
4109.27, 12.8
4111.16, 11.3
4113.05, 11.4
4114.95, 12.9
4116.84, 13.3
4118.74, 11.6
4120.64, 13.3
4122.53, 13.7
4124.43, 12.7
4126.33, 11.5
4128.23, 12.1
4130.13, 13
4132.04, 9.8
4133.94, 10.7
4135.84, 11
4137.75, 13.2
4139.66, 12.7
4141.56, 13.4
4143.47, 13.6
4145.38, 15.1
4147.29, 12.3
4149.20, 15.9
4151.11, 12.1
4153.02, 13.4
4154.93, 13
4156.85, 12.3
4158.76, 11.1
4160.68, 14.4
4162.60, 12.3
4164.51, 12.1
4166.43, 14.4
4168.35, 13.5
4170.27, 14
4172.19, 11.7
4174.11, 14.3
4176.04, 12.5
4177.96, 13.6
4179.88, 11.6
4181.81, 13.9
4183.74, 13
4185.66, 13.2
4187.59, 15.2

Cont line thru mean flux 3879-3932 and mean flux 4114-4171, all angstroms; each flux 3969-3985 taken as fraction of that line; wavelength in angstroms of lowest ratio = 3973.42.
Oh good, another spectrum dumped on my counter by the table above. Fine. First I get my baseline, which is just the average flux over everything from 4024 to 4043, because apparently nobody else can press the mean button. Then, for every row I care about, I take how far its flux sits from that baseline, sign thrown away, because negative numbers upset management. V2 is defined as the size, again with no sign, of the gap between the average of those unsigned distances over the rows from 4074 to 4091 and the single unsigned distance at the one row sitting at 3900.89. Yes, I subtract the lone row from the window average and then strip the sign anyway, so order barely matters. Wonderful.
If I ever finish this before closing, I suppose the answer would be 1.17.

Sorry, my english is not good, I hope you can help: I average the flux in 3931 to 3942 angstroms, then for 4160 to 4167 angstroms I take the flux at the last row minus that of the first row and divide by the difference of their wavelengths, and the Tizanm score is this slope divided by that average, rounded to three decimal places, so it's 0.000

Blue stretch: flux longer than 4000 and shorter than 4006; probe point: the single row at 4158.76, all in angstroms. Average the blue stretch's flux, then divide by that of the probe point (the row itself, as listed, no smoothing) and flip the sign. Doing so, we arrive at -1.3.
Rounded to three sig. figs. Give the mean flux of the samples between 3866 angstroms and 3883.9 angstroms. 13.1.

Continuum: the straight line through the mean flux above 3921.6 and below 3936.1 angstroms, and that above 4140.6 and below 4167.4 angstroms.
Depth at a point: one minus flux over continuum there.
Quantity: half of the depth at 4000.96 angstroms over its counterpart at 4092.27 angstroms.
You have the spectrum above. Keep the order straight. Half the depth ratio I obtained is 7.8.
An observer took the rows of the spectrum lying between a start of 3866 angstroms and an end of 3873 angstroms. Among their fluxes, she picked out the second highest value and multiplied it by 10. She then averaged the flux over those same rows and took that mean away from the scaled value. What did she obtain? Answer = 123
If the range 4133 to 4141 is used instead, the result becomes 115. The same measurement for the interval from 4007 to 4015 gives 125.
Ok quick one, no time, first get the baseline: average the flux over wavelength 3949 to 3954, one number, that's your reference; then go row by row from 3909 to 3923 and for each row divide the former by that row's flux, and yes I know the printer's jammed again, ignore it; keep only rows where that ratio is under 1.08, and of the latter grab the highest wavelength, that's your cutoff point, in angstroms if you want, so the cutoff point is 3922.51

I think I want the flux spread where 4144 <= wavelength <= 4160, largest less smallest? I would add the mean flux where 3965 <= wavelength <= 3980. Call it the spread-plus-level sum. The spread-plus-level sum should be 15.8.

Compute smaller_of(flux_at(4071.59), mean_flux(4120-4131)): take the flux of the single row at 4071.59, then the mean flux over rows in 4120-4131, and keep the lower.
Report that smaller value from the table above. 10.3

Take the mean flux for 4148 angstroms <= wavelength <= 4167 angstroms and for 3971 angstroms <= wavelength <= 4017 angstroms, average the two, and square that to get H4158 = 174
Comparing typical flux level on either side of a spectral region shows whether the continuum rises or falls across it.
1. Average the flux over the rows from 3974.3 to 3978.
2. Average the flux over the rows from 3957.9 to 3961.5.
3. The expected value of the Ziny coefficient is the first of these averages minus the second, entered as -1.8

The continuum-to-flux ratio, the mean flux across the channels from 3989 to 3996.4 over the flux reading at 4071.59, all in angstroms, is 1.33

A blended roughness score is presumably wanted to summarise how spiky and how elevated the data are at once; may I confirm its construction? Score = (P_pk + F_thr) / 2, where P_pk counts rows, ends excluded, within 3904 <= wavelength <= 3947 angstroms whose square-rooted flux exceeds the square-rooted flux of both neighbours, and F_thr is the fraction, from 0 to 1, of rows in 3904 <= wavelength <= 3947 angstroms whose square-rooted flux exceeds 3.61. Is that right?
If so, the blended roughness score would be 4.3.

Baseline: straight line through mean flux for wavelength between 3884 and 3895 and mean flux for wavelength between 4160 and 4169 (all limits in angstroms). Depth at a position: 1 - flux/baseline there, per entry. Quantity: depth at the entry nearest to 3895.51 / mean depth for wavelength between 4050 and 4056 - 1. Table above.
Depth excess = -2.0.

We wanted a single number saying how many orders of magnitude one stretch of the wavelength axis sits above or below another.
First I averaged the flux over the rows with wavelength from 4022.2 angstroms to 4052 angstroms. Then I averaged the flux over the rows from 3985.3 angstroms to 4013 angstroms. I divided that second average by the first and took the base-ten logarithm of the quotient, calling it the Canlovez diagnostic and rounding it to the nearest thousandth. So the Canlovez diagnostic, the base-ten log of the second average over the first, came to 0.001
